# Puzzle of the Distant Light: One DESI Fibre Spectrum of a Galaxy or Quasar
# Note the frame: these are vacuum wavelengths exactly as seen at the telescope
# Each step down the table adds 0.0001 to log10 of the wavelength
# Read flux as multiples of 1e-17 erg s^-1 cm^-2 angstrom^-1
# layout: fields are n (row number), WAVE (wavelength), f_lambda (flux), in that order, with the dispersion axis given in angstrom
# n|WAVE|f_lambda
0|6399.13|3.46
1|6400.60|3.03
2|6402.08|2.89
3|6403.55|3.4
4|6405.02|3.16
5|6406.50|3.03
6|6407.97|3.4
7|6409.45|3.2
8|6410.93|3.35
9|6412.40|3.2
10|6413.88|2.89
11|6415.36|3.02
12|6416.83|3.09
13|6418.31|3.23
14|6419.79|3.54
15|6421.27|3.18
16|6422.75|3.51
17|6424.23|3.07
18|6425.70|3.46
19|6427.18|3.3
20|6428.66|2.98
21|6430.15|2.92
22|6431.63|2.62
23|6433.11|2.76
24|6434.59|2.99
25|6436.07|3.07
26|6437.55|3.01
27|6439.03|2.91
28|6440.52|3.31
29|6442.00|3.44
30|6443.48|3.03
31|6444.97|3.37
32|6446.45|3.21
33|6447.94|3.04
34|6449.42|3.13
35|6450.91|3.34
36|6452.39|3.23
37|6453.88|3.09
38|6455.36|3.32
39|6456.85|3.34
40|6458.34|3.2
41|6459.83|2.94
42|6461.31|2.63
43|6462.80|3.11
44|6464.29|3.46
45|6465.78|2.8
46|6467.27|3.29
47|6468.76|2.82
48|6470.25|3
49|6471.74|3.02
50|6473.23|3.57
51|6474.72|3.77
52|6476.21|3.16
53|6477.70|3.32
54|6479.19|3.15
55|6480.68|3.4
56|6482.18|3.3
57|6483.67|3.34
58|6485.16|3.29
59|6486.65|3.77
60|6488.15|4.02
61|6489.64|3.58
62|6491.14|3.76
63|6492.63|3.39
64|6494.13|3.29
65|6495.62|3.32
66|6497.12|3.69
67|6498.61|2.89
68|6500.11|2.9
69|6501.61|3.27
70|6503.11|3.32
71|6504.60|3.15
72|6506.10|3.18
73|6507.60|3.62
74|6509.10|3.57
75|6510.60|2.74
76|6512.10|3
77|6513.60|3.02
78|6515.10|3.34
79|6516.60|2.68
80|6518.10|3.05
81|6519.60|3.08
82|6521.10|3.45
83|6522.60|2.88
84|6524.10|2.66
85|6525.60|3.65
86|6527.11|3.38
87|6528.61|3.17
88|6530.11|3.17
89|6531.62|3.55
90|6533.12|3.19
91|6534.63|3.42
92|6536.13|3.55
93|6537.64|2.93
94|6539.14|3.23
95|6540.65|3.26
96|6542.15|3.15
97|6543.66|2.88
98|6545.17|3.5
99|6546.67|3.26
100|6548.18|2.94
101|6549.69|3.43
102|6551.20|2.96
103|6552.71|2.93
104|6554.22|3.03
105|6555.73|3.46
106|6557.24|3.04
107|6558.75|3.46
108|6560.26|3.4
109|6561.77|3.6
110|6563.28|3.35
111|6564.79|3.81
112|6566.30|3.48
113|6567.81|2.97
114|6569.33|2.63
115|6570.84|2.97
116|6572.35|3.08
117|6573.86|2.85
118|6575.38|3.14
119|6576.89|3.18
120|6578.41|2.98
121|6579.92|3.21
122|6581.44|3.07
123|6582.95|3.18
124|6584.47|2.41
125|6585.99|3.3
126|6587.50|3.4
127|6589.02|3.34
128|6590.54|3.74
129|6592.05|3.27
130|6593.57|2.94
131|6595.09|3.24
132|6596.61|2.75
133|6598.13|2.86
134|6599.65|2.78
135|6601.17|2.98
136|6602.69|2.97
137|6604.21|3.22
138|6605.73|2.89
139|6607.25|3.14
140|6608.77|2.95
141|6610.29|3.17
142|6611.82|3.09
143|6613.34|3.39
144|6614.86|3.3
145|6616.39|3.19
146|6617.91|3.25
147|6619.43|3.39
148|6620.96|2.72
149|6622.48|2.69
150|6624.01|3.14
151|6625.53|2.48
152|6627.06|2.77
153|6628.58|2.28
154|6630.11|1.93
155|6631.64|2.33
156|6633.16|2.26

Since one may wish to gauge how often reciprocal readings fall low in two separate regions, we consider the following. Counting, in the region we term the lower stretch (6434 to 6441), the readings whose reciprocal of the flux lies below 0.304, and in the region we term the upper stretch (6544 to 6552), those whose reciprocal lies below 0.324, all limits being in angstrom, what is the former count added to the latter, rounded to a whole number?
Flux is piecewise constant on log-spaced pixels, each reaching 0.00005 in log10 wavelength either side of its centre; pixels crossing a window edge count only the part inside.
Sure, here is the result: 4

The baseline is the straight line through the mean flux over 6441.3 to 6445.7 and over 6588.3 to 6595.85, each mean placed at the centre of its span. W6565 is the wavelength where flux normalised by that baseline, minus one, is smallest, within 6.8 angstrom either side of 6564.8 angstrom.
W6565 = 6569.33 angstrom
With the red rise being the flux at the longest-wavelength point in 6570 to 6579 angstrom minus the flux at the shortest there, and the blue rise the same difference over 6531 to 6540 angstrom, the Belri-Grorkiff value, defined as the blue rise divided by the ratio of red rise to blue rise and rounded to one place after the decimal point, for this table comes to 10.2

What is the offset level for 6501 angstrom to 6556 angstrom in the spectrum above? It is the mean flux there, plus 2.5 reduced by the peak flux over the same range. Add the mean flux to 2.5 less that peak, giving 2.04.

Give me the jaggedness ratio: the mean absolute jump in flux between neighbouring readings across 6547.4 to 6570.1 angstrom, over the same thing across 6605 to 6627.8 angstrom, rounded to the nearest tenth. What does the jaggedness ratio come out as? 1.3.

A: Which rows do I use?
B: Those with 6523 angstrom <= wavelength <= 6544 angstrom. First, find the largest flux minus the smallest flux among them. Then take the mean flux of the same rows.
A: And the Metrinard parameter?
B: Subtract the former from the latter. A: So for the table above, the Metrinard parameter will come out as 2.24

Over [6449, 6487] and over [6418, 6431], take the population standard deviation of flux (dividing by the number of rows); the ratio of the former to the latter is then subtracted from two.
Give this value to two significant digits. 0.78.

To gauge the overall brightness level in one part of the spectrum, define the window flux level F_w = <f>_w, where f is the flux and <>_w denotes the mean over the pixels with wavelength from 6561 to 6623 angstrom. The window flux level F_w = 3.12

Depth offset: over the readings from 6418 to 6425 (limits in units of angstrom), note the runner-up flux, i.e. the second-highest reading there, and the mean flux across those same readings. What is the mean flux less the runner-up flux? -0.20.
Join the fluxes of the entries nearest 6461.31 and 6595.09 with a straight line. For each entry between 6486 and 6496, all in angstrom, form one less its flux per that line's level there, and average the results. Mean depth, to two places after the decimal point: -0.30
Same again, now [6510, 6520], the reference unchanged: -0.04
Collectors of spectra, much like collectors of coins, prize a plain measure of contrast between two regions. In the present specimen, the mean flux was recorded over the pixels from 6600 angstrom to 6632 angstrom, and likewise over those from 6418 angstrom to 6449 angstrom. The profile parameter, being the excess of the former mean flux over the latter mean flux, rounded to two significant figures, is -0.22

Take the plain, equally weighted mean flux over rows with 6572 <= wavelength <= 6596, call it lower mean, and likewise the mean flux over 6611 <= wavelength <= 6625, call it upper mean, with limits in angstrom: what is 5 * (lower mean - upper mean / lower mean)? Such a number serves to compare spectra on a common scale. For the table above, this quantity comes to 10.8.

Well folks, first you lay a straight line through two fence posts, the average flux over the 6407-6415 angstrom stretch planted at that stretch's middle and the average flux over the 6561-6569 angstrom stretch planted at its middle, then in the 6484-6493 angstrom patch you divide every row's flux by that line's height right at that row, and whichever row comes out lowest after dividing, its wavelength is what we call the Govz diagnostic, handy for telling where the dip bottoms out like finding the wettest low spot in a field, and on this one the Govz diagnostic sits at 6485.16 angstrom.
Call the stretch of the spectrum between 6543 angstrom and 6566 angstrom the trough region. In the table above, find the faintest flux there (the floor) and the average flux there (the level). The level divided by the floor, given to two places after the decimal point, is 1.14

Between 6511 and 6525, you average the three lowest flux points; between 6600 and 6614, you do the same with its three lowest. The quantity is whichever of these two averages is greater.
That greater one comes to 2.937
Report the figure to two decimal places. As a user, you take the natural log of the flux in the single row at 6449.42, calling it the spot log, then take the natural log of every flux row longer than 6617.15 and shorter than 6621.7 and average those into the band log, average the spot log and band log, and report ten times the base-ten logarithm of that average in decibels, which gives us 0.56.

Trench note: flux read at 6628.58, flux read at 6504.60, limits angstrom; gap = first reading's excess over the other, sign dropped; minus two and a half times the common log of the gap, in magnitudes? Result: 0.2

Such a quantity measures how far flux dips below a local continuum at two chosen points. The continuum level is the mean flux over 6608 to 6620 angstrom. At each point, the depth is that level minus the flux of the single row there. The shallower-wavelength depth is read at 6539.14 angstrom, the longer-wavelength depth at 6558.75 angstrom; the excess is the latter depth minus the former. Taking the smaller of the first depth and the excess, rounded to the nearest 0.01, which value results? -0.23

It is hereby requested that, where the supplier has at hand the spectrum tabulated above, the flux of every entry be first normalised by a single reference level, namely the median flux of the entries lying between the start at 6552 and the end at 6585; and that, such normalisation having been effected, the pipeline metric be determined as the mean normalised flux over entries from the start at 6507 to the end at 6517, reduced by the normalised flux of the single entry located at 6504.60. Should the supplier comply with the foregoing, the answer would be 0.00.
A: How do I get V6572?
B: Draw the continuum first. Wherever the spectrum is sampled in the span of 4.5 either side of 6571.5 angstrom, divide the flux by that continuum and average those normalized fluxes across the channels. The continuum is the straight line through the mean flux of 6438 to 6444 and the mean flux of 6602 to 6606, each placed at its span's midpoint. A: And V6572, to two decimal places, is 0.96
